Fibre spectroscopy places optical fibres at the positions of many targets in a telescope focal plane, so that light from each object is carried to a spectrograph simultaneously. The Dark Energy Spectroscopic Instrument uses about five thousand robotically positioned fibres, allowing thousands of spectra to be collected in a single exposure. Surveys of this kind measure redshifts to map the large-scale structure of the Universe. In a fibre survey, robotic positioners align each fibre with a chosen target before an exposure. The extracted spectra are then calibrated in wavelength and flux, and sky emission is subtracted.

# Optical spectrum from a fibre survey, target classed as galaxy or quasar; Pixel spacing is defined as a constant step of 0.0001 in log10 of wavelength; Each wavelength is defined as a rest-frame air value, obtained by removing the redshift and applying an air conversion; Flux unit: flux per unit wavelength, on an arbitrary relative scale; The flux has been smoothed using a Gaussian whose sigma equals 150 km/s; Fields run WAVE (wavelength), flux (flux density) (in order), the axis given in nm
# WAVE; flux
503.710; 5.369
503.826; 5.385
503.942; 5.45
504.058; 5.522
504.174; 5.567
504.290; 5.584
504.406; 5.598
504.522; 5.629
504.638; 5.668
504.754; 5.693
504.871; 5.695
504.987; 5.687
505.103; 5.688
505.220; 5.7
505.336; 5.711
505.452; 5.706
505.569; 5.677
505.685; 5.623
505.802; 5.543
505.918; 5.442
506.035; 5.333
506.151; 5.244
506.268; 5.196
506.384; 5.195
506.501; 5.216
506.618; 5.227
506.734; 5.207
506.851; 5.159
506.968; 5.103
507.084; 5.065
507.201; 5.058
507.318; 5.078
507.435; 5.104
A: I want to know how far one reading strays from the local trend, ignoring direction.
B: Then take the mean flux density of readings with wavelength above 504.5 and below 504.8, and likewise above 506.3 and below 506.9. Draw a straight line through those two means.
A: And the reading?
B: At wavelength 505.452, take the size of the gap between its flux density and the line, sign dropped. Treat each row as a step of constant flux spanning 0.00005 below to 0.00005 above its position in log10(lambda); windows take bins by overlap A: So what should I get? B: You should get 0.23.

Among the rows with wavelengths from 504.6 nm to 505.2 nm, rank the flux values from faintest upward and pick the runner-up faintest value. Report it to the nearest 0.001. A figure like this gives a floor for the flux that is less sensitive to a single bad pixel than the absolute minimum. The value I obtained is 5.687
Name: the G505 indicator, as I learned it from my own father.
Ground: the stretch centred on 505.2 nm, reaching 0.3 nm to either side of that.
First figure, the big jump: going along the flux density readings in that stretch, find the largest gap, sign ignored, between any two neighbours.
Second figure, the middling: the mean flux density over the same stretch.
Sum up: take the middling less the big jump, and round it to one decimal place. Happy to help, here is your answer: 5.7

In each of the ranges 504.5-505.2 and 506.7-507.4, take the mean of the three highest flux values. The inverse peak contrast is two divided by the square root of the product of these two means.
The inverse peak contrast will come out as 0.369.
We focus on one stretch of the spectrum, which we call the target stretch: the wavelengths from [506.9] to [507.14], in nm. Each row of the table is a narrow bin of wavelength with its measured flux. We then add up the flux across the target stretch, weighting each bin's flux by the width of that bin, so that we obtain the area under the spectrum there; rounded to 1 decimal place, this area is 1.2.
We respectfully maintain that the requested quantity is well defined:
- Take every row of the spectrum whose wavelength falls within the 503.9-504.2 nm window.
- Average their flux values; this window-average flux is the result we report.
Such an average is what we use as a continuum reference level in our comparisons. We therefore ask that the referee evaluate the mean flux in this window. 5.5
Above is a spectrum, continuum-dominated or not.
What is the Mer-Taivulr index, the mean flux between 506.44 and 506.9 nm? 5.20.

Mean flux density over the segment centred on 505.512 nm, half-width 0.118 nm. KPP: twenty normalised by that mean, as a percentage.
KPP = 351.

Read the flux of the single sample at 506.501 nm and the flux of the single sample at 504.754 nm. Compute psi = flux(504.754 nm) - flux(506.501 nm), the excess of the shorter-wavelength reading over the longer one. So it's 0.48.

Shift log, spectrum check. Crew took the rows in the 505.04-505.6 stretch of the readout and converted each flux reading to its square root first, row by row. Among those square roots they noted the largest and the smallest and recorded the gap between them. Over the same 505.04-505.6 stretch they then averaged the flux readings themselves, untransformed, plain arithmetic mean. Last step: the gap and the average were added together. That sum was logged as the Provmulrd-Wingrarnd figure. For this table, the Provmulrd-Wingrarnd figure 5.70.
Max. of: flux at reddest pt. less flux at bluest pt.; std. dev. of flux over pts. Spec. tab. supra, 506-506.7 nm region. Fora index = 0.05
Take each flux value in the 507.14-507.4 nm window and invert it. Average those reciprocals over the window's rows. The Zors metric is 0.197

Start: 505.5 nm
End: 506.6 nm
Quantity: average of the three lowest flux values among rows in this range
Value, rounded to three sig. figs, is 5.20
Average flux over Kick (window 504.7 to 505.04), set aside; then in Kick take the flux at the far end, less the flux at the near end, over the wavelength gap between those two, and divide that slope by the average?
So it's 0.00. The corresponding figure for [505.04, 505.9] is -0.04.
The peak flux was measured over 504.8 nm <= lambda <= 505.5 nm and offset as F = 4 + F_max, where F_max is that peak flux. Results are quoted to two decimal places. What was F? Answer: 9.71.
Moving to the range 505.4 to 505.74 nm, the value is 9.71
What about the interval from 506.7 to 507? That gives 9.21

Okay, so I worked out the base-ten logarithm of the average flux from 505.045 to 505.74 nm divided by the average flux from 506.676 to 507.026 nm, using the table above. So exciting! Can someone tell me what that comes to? 0.04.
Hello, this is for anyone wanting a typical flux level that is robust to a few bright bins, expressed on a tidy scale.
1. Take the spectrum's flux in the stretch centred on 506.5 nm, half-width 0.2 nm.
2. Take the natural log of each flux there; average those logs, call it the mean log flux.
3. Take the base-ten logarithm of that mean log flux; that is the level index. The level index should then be 0.218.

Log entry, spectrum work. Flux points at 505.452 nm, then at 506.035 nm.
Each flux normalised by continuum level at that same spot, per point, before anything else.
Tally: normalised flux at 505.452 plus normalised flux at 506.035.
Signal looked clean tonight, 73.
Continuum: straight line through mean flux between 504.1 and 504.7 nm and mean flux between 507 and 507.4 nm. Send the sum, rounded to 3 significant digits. 2.06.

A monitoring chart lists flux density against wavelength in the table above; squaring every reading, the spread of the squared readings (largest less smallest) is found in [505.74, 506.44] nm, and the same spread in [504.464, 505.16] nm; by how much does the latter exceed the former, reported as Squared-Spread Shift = -3.0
